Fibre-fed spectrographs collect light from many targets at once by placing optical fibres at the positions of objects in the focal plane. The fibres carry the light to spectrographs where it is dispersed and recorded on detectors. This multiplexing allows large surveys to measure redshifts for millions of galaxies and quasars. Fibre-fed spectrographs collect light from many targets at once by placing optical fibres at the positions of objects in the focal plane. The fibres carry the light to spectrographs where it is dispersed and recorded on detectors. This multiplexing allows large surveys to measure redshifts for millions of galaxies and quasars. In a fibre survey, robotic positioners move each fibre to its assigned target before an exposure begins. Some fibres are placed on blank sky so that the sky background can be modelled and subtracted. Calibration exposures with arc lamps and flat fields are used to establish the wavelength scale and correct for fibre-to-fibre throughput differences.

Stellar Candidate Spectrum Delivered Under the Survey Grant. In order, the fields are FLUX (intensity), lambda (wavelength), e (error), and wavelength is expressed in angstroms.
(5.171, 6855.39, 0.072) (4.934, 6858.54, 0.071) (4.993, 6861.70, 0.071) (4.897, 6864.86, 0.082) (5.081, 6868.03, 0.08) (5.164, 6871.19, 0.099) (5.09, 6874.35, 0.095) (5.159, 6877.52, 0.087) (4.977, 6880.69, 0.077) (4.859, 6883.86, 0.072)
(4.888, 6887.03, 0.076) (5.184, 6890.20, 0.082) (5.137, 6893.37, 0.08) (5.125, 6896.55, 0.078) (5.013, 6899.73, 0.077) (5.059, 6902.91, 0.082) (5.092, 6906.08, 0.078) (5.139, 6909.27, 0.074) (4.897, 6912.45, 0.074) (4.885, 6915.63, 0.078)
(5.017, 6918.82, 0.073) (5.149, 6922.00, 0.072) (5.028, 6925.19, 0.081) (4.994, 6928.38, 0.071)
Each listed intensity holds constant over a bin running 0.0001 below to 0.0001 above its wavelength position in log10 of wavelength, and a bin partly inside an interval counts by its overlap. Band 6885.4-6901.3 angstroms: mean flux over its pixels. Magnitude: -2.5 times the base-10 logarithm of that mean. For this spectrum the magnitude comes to -1.762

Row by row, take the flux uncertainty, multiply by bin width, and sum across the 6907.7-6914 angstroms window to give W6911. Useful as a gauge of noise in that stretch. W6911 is 0.47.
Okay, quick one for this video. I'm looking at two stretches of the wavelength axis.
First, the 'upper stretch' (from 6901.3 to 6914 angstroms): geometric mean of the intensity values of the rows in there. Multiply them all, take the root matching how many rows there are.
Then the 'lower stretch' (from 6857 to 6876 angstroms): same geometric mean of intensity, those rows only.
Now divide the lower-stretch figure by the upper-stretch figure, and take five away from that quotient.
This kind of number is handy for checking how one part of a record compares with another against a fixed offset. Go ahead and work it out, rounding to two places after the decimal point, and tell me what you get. -4.00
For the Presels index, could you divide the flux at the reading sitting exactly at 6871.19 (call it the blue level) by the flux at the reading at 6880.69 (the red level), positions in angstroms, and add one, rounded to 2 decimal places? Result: 2.04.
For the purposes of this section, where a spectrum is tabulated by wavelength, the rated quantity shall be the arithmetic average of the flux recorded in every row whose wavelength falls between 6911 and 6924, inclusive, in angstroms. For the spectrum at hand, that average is 4.99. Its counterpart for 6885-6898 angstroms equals 5.08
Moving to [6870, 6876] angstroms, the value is 5.13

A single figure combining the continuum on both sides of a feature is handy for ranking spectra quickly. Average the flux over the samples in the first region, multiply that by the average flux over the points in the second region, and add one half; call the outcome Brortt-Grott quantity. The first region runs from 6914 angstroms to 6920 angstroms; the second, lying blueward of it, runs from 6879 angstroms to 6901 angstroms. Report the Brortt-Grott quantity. 25.4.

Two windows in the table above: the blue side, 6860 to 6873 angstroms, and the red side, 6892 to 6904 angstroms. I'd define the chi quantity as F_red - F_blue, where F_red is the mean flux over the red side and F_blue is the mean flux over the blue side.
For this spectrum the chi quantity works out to 0.05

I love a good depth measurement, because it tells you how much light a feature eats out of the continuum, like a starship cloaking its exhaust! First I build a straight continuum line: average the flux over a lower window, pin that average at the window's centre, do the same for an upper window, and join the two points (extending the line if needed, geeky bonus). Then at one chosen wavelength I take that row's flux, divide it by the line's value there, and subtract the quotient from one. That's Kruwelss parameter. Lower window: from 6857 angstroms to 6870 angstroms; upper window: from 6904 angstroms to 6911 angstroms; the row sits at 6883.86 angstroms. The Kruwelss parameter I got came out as 0.036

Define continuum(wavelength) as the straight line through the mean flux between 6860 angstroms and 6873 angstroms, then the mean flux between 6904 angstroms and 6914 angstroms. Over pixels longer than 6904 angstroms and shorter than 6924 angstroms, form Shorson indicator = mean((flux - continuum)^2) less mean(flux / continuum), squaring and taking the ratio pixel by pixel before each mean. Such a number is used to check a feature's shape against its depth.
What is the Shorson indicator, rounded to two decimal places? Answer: -0.99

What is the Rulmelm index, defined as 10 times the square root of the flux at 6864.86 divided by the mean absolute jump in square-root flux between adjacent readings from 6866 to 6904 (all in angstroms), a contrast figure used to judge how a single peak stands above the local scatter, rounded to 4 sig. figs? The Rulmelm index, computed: 1025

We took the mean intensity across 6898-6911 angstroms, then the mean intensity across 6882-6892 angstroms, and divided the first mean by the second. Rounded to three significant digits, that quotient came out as 1.02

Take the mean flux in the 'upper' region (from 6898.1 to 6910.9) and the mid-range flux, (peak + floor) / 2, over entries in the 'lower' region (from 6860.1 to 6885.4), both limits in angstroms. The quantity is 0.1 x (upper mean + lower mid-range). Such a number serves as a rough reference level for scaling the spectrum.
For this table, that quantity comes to 1.009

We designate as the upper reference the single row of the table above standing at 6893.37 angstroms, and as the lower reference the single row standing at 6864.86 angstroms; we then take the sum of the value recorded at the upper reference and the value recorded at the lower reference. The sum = 10.03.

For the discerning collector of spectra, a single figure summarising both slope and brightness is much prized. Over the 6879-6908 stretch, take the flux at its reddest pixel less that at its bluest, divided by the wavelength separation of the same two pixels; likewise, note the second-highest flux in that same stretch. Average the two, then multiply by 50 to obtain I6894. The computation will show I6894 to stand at 129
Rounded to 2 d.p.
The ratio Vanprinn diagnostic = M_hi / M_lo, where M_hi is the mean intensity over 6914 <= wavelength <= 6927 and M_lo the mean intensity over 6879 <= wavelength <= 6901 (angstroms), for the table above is 1.00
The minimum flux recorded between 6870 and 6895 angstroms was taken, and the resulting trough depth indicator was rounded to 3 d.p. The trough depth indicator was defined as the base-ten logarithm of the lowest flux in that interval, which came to 0.687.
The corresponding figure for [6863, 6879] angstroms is 0.690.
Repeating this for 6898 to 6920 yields 0.689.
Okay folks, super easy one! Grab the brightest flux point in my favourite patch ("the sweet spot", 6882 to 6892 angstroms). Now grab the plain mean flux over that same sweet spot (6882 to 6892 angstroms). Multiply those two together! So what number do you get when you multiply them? 25.8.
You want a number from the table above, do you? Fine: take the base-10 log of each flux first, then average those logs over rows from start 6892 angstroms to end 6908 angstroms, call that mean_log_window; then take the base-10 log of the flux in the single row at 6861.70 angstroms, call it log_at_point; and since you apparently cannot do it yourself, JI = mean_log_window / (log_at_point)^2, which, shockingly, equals 1.45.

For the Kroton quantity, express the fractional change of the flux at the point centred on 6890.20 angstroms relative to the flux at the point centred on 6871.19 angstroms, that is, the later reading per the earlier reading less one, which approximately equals 0.00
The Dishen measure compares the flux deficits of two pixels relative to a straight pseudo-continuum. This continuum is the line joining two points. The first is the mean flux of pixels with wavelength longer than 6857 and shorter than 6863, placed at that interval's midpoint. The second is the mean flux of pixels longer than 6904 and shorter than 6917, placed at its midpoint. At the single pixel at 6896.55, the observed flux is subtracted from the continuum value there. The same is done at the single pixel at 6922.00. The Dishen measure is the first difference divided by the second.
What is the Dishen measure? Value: 1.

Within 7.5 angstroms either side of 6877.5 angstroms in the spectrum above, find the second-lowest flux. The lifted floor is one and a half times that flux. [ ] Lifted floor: 7.47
